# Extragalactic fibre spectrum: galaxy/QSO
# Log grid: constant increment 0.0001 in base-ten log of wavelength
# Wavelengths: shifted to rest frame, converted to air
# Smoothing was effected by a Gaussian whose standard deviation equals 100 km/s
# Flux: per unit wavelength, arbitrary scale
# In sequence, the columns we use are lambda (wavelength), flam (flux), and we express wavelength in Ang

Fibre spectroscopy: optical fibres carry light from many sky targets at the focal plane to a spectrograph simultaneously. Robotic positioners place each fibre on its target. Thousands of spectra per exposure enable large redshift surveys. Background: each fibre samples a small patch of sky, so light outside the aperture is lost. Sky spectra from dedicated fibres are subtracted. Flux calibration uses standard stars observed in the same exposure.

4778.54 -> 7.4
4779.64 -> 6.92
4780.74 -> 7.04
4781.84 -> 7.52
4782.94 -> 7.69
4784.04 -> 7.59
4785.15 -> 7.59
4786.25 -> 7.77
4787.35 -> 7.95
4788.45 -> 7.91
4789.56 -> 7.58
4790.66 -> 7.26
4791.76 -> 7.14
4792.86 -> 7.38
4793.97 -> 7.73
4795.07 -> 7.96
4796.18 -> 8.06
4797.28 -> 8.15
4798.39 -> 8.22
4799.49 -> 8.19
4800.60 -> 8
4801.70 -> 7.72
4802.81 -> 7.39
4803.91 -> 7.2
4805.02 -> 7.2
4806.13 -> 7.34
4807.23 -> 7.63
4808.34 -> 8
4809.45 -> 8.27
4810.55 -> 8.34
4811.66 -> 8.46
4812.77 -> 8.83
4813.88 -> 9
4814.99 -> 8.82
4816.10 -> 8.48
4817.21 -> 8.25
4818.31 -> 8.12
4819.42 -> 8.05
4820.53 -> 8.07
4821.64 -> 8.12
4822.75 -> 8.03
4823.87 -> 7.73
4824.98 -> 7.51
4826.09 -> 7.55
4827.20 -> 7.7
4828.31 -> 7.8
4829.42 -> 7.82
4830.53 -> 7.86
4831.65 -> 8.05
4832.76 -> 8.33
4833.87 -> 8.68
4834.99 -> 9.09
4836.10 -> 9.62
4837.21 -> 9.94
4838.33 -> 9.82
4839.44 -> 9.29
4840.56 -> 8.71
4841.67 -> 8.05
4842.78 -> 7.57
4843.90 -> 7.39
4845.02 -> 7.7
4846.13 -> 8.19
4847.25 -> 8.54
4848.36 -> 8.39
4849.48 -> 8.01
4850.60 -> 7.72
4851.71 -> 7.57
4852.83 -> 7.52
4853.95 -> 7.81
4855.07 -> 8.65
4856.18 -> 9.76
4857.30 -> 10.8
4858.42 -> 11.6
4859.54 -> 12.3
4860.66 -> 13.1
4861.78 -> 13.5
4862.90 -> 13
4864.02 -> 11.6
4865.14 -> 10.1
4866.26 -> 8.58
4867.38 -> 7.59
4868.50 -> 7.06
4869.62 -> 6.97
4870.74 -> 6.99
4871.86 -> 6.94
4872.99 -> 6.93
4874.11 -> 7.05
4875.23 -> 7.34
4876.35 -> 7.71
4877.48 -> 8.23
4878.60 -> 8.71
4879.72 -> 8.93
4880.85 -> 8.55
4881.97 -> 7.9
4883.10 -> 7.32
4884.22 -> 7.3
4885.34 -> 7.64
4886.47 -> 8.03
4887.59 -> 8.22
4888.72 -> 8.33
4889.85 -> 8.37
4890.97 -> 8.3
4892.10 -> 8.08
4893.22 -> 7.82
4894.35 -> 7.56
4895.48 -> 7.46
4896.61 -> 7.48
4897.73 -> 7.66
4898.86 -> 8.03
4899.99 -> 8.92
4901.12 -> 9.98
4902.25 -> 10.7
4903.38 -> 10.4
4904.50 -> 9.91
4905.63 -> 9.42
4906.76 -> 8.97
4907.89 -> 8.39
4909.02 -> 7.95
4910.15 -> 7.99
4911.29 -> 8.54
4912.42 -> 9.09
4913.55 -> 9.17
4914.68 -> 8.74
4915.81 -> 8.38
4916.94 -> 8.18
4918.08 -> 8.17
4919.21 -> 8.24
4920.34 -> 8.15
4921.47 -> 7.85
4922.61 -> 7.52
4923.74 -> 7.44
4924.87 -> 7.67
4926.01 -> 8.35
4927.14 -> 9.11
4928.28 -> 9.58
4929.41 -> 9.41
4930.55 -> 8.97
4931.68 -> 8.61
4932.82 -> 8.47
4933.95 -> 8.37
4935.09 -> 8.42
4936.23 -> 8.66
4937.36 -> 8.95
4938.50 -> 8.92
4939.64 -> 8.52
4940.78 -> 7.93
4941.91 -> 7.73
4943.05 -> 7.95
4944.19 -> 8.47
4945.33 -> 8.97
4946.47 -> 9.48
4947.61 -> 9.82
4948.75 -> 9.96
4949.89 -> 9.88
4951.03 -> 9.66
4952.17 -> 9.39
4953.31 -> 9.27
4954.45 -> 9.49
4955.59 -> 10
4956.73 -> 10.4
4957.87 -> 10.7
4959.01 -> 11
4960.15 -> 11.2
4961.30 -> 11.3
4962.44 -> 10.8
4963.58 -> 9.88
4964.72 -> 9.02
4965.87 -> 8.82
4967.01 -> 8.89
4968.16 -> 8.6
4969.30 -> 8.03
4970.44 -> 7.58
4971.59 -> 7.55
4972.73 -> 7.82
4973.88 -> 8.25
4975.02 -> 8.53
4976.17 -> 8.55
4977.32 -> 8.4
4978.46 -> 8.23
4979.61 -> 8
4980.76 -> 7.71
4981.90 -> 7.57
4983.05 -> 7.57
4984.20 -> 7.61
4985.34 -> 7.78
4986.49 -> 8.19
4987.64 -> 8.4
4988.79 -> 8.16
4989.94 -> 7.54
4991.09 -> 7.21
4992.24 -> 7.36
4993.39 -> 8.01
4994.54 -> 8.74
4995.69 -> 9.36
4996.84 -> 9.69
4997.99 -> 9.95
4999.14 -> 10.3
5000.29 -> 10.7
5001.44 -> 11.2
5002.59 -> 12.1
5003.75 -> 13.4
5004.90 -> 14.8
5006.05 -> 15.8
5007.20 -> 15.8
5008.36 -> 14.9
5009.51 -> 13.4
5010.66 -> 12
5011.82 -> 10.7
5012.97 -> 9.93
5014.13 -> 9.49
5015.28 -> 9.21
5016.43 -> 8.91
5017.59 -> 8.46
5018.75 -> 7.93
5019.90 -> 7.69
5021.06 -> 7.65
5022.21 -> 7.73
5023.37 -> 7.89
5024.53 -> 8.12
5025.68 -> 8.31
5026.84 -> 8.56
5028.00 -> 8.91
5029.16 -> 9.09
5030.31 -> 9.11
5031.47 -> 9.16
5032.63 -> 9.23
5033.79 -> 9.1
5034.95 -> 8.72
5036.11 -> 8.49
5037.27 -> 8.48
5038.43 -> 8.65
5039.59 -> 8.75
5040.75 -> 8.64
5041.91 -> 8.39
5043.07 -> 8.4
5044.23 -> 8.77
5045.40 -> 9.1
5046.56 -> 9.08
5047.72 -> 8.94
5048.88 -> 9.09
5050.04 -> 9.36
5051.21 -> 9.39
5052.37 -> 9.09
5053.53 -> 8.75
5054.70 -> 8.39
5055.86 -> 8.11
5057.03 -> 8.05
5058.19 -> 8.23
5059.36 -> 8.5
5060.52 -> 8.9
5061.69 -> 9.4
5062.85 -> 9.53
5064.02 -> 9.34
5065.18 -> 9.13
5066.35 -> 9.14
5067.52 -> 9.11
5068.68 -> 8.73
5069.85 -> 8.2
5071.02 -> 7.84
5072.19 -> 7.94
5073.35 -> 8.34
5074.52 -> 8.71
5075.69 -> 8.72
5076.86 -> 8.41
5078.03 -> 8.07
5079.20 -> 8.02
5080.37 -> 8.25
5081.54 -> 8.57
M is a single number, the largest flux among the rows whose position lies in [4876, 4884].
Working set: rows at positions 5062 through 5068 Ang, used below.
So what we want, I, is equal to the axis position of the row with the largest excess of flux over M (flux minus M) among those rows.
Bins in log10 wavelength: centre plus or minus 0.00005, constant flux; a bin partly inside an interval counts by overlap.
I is 5062.85 Ang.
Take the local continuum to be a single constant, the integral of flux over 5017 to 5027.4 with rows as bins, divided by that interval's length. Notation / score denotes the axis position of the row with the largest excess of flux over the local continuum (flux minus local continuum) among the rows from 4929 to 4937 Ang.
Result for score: 4929.41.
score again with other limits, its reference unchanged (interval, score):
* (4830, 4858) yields 4857.30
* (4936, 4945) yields 4937.36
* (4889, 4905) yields 4902.25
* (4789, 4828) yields 4813.88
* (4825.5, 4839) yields 4837.21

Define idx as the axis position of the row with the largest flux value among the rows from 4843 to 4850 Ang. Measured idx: 4847.25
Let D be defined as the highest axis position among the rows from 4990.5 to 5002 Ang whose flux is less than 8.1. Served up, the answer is 4993.39 Ang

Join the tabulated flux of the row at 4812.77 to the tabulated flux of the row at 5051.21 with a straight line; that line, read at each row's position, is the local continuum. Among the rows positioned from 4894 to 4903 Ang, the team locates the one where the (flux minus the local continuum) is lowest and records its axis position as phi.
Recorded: 4895.48 Ang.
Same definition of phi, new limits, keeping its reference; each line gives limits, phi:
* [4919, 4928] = 4923.74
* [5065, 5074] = 5071.02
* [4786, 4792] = 4791.76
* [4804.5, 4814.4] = 4805.02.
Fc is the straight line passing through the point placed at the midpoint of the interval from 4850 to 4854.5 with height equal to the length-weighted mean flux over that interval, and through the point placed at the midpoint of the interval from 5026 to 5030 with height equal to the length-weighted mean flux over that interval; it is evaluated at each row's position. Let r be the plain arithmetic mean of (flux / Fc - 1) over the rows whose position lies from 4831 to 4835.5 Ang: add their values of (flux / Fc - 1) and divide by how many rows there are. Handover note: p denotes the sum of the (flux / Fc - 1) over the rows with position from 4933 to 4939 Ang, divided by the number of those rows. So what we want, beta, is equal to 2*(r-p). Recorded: 0.16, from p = 0.05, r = 0.13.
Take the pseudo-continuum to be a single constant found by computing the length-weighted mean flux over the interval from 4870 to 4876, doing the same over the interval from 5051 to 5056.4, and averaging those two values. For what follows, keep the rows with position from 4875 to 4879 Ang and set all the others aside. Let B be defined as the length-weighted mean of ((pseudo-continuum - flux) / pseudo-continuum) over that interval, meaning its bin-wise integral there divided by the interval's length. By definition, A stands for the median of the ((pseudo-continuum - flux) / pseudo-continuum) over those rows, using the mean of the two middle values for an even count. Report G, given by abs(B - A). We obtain 0.0067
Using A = -0.01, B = -0.016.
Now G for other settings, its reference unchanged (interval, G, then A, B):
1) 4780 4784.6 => 0.0148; 0.04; 0.058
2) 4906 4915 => 0.0027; -0.09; -0.092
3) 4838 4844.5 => 0.0050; -0.06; -0.067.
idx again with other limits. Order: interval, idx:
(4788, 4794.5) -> 4788.45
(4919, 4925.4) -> 4919.21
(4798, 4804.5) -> 4798.39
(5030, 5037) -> 5032.63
